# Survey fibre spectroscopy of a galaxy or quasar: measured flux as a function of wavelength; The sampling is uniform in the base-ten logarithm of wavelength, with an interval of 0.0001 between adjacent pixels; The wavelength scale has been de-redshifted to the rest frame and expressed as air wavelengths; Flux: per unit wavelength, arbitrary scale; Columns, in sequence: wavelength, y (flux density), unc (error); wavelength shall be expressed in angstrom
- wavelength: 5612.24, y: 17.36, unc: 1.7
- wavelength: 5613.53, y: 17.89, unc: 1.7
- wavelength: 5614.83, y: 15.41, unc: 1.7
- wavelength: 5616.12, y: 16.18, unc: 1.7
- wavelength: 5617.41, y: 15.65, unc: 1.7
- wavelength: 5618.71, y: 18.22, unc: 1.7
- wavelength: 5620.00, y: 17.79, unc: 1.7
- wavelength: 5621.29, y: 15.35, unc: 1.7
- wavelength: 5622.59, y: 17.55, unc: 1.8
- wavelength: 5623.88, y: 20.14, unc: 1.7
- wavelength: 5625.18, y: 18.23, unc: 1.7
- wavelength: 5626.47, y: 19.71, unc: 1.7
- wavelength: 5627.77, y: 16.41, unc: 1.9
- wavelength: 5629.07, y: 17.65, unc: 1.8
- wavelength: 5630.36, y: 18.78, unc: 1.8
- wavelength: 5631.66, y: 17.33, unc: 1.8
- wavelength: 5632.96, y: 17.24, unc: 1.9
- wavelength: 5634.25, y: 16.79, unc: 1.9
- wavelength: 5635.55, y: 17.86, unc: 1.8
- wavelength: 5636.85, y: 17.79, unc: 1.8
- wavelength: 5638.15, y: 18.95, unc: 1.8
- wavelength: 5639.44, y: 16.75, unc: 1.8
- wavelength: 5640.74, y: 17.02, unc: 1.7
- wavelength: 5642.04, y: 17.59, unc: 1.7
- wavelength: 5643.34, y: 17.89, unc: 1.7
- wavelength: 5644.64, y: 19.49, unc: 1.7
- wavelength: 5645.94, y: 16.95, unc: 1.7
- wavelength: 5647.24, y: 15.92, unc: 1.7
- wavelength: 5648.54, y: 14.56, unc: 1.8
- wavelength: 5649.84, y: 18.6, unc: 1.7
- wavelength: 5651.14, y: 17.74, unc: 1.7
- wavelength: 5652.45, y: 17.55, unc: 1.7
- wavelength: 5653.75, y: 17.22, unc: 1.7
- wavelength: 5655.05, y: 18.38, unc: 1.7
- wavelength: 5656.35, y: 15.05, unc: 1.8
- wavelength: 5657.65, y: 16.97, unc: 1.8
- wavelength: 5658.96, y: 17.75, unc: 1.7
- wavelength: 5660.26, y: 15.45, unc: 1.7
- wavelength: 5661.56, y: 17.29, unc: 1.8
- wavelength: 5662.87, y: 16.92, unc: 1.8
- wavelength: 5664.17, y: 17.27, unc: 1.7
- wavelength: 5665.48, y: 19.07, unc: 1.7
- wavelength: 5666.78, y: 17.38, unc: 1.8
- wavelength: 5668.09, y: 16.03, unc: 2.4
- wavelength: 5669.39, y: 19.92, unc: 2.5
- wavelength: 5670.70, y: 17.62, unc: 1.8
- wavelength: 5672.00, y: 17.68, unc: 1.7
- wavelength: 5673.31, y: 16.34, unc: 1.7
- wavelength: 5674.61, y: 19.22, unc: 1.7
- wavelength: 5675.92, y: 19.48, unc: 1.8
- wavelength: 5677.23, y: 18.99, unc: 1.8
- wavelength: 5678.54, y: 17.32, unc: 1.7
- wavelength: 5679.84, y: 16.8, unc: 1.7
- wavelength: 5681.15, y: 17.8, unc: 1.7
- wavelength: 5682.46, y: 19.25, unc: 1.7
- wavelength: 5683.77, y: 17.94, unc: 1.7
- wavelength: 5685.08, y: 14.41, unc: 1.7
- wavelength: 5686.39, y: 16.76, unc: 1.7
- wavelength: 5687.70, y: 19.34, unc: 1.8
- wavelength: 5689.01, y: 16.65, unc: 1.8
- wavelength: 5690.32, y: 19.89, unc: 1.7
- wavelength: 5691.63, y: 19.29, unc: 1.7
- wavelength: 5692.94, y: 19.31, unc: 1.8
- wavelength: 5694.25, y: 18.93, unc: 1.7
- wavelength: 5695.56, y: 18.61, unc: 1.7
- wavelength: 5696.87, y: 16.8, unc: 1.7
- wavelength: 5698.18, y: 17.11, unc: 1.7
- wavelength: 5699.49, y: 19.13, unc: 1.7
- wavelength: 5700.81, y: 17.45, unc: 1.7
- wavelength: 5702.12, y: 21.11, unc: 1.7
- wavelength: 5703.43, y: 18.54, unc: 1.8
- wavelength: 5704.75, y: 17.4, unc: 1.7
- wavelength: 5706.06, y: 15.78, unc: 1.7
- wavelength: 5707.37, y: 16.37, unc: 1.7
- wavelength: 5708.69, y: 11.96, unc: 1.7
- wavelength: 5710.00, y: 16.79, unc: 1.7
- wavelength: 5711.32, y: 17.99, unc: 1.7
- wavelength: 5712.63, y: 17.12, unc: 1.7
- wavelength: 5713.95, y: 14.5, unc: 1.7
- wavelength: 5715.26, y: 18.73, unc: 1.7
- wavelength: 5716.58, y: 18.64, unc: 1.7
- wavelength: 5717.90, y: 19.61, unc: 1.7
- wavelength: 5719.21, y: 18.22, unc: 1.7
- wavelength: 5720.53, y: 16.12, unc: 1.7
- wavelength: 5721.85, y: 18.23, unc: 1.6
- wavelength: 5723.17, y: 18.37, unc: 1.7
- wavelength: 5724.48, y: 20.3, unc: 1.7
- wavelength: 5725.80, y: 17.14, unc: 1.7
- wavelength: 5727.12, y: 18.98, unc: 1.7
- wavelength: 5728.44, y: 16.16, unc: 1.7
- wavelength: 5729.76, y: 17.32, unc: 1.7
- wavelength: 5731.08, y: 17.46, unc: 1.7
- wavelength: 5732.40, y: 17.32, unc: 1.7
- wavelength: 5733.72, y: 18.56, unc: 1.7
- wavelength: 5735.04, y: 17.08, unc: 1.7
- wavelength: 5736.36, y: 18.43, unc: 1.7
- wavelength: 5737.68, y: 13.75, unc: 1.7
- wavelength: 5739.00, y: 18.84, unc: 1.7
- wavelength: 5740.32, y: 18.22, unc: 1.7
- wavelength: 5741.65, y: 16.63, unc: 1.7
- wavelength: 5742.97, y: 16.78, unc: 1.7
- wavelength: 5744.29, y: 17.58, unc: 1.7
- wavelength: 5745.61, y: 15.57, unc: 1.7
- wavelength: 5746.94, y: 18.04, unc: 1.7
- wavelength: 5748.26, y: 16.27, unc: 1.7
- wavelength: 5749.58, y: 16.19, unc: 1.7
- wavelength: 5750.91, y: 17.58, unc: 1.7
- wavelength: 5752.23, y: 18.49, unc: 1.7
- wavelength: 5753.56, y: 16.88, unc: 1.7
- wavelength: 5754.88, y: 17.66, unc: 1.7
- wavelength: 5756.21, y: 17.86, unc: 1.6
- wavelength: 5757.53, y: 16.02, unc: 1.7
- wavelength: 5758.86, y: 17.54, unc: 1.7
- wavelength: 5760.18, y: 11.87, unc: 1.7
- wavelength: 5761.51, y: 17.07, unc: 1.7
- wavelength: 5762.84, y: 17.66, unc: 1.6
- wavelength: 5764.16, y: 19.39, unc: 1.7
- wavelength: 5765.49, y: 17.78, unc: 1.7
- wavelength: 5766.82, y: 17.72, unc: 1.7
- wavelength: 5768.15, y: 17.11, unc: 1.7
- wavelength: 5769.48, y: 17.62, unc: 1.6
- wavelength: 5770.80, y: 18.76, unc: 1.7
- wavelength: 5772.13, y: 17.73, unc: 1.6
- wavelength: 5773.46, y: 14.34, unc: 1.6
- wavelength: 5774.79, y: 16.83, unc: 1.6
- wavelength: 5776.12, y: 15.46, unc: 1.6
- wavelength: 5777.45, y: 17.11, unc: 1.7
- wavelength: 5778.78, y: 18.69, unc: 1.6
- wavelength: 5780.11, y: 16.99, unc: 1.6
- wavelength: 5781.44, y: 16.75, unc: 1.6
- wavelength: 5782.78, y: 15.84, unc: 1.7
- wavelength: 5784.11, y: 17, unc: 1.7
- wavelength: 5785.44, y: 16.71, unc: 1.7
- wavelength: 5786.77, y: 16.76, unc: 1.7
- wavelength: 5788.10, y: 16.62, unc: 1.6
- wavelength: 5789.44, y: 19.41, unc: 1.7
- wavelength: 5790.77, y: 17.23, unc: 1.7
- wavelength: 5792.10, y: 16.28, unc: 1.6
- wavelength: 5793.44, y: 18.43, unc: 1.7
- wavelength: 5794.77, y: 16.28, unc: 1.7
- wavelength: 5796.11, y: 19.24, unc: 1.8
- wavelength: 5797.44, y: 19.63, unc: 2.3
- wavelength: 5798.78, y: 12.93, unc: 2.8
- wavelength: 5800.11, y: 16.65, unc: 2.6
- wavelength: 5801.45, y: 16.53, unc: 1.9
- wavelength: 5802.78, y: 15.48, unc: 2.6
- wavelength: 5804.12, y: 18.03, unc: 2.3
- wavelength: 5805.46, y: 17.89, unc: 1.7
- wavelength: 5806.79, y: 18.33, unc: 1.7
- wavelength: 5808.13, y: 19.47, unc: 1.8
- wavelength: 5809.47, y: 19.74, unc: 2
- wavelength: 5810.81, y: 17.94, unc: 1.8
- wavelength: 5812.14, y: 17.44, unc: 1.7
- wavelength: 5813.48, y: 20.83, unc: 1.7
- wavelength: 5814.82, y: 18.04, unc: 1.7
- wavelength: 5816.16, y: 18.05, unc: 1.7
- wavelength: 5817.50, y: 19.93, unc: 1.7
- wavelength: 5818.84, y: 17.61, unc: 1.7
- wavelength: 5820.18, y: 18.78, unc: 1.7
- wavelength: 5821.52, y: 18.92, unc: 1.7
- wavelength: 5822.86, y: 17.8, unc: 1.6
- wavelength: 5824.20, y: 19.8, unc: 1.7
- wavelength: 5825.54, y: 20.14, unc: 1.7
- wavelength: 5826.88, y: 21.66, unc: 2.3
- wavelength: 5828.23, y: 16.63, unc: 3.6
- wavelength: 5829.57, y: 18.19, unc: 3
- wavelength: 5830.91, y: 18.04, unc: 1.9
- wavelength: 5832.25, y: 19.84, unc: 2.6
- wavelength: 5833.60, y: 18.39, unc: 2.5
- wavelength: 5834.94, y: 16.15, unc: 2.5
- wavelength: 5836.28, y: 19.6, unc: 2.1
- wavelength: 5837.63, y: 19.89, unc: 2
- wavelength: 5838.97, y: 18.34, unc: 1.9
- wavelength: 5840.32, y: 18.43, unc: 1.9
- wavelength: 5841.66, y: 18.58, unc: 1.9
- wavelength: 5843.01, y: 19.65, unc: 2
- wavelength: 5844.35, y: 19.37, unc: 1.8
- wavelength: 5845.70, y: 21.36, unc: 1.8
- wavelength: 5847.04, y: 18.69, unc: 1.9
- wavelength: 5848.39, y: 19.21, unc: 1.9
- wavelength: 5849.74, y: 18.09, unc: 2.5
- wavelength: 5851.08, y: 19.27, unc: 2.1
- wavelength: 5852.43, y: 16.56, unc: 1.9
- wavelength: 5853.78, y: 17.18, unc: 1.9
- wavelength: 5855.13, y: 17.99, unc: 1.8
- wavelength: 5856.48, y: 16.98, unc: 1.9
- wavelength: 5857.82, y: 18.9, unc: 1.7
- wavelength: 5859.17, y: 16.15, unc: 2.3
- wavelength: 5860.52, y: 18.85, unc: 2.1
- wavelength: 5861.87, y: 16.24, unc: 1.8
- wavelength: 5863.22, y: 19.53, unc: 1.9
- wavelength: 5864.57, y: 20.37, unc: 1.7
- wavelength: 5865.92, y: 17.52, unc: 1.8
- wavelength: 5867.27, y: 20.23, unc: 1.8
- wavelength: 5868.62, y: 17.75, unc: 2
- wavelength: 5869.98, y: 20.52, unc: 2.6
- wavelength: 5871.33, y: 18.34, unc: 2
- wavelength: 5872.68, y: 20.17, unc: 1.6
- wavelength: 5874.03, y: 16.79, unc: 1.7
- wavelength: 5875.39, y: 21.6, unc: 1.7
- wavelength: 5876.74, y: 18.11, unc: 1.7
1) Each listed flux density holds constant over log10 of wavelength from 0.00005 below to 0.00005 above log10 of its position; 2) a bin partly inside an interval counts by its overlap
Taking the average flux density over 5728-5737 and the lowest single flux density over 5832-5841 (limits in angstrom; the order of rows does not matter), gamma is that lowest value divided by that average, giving 0.92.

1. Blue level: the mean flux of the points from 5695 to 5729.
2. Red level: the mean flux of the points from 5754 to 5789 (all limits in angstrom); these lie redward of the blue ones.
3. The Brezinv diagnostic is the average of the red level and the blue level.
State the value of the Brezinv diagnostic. 17.3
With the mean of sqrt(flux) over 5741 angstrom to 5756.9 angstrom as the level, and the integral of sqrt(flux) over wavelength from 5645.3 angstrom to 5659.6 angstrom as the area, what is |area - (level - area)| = 114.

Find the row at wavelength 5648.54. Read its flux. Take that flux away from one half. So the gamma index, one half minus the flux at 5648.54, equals -14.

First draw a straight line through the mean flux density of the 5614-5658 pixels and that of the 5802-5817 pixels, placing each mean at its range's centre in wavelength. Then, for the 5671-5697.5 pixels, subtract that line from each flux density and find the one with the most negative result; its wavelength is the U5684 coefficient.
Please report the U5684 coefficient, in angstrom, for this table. 5685.08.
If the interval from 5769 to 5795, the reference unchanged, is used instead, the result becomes 5773.46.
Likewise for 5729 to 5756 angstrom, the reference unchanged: 5737.68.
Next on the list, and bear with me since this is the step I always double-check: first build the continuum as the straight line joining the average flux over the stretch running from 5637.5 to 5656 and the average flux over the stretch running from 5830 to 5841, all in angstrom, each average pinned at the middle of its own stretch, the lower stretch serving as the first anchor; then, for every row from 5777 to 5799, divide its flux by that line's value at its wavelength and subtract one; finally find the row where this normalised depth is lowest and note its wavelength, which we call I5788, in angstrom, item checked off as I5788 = 5798.78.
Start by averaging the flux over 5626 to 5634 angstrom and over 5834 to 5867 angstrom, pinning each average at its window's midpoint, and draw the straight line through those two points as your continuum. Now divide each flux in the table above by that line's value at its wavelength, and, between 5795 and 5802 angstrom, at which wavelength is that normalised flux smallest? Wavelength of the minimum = 5798.78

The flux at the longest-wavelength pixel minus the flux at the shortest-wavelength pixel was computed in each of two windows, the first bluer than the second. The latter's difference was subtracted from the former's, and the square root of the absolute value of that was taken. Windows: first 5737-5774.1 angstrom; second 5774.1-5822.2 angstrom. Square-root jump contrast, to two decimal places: 1.22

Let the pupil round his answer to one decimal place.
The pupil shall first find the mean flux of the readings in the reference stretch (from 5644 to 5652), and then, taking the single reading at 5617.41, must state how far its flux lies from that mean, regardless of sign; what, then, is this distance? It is 1.6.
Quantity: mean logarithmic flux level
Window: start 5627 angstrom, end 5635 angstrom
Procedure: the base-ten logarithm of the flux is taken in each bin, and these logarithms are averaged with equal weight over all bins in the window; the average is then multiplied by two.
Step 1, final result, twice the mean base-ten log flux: 2.48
